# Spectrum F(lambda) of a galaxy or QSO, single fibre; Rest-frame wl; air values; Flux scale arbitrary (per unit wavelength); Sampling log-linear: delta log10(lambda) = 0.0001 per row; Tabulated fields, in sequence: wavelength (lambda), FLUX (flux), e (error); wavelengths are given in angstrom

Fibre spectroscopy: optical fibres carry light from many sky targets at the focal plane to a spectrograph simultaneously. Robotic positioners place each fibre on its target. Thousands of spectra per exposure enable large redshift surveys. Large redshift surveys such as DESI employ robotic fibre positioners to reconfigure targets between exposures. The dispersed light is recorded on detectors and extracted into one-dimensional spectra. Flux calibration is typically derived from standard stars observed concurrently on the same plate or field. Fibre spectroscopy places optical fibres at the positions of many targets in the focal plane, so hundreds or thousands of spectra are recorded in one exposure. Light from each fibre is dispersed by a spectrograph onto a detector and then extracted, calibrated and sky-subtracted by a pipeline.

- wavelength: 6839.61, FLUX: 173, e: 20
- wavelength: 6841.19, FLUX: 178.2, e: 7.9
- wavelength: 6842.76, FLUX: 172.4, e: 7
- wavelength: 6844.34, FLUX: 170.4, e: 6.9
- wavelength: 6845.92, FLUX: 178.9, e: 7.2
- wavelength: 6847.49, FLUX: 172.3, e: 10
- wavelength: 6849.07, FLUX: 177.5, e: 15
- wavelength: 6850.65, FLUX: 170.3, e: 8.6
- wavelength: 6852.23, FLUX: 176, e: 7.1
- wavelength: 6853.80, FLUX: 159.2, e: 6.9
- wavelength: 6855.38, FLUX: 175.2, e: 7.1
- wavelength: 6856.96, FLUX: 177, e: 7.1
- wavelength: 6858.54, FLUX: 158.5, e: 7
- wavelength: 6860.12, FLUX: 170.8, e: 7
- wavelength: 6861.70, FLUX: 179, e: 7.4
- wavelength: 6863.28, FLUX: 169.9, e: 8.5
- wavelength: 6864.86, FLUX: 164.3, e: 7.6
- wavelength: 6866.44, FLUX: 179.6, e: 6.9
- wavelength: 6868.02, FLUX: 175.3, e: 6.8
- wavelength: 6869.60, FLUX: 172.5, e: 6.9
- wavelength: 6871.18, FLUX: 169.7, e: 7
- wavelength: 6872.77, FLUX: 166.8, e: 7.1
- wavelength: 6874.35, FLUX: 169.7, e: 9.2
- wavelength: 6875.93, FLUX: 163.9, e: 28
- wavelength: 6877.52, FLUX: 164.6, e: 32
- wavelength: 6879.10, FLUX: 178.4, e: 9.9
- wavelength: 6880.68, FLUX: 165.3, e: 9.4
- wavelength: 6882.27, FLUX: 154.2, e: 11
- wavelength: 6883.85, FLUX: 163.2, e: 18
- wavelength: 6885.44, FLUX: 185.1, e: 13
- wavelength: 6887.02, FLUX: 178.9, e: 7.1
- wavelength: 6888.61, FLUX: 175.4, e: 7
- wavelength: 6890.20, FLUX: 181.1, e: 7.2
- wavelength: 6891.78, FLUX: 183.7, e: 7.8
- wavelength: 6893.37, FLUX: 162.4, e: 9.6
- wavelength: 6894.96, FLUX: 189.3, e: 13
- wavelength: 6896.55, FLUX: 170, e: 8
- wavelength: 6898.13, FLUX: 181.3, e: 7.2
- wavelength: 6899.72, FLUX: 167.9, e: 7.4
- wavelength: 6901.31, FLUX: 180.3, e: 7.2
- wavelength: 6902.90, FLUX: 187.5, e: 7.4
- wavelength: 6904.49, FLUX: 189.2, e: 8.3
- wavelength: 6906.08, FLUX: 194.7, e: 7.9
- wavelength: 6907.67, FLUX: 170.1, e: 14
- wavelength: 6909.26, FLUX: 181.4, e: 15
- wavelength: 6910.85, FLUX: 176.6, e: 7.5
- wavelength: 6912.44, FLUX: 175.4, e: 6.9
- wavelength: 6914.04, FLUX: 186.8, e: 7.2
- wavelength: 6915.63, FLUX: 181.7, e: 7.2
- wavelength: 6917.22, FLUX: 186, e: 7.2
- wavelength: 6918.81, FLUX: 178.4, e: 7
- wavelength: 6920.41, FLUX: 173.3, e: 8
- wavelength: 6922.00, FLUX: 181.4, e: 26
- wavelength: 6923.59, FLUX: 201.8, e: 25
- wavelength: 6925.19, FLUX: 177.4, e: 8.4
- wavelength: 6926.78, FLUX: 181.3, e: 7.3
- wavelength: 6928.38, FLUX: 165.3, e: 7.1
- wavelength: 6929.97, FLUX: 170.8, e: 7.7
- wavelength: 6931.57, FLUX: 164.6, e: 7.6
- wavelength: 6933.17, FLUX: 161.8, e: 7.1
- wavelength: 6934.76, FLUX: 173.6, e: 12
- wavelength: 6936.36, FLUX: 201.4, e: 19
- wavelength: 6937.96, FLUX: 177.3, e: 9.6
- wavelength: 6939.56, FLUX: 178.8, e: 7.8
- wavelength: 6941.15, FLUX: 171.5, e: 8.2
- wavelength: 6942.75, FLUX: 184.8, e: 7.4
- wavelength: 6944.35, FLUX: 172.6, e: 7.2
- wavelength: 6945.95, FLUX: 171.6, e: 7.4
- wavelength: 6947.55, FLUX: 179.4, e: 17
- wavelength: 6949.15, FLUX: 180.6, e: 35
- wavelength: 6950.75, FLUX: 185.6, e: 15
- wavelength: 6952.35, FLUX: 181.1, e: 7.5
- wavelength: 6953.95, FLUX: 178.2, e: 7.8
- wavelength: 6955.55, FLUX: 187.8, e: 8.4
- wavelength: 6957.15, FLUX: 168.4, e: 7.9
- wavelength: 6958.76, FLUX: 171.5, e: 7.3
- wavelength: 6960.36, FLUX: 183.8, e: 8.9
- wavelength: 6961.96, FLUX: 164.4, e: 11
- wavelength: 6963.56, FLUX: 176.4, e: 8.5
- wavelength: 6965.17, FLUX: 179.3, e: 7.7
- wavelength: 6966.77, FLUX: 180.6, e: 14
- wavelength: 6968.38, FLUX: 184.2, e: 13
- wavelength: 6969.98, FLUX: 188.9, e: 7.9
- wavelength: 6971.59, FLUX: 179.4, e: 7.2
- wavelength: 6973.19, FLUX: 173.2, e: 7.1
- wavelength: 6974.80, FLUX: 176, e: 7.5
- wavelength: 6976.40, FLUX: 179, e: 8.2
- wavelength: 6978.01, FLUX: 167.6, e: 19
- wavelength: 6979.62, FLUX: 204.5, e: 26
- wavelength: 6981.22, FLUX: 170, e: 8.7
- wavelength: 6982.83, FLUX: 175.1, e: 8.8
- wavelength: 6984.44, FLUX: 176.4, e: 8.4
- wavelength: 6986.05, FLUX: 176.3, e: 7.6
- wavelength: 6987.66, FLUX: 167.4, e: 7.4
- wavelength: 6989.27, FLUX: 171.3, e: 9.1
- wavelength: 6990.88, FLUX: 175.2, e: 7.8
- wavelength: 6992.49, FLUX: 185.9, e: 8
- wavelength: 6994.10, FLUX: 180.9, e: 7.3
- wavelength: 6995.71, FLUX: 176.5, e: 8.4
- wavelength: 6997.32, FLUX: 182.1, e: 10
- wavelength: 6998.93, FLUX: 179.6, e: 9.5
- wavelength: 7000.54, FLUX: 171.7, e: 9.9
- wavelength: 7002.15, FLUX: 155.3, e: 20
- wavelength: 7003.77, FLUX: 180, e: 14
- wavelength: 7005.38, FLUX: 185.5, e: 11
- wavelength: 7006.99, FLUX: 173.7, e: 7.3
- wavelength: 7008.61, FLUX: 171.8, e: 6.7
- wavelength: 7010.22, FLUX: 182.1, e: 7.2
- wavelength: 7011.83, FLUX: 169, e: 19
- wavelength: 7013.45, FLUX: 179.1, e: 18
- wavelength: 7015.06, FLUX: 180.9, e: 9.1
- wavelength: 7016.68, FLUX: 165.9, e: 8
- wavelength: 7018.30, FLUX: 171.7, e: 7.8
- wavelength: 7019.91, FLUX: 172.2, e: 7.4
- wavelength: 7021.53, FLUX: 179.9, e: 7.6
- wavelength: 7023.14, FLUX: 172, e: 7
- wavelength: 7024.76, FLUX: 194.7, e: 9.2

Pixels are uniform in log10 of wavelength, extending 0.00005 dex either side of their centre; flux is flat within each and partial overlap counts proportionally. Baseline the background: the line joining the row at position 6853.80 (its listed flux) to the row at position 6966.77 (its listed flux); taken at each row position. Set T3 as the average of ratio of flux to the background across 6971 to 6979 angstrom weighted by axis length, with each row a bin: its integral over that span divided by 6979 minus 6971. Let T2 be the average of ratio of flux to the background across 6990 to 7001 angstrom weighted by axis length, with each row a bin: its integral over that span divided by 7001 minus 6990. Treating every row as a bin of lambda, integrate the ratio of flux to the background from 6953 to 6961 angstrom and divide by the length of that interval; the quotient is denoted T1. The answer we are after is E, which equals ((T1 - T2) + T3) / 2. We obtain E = 0.498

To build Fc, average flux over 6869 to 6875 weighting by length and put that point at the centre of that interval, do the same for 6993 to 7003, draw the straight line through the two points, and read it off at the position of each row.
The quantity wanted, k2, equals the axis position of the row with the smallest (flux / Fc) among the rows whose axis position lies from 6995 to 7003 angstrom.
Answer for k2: 7002.15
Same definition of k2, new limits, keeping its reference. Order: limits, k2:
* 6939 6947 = 6945.95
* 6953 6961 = 6957.15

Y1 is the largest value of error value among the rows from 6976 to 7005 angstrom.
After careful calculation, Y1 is 26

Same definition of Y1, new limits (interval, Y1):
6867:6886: 32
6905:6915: 15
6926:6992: 35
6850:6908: 32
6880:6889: 18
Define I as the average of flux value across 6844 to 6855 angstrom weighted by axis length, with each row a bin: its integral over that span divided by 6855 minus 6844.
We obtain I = 172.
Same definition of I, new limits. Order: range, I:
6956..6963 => 173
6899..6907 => 184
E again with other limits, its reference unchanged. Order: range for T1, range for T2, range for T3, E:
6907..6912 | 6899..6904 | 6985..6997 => 0.463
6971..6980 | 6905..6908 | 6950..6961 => 0.446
